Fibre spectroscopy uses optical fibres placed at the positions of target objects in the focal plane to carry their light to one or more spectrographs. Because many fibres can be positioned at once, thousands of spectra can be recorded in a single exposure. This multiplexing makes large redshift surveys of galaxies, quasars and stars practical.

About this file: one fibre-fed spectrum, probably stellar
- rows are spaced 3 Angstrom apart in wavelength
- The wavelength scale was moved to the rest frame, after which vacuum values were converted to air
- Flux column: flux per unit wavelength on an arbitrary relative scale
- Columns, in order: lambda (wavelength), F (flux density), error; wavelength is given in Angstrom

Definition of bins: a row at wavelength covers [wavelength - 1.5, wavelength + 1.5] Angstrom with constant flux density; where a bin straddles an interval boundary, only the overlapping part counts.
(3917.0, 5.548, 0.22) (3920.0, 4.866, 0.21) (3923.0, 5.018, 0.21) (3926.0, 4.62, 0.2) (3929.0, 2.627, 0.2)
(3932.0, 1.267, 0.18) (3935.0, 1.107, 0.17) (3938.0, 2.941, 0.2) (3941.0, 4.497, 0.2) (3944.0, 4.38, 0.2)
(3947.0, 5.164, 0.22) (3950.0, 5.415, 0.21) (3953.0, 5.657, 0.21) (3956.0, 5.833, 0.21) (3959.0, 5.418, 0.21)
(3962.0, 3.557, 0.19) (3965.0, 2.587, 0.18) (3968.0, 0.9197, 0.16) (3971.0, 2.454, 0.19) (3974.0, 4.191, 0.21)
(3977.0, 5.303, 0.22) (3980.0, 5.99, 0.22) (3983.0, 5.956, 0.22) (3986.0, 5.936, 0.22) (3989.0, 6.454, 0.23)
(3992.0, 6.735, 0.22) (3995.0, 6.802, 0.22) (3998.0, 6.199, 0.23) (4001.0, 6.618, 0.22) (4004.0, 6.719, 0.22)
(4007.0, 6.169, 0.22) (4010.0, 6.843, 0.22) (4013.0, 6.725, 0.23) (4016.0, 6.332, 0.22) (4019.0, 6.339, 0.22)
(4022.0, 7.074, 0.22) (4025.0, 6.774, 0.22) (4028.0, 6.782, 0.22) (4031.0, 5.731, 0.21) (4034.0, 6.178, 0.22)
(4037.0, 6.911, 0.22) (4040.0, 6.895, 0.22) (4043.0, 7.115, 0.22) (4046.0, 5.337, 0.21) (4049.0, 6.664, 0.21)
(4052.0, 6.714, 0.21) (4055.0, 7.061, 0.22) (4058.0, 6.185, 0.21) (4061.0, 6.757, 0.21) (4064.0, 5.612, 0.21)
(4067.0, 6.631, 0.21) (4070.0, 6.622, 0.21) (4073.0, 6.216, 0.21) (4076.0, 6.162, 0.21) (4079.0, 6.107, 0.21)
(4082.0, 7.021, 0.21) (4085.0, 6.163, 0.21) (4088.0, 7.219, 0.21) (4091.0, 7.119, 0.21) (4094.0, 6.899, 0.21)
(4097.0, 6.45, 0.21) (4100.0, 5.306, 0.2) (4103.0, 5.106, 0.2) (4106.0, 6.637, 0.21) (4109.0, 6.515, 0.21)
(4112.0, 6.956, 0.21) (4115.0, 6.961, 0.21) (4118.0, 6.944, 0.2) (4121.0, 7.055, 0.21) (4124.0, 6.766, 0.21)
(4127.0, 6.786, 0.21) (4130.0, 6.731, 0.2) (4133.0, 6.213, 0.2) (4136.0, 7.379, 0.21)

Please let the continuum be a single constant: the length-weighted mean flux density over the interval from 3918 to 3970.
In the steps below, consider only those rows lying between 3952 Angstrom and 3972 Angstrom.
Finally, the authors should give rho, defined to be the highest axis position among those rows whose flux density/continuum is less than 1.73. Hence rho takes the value 3971.0 Angstrom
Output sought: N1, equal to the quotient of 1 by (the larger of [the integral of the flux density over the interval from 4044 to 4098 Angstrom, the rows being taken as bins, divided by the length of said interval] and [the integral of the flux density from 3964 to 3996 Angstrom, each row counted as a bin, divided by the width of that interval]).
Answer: 0.154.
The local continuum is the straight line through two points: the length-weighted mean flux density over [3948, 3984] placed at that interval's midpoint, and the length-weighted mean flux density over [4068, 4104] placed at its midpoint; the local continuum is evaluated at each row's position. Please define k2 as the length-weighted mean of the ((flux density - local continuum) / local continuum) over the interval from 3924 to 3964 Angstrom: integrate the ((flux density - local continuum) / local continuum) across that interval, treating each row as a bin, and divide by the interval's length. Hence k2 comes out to -0.02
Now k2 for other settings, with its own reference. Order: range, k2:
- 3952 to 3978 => -0.10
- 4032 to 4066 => 0.12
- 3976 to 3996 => 0.30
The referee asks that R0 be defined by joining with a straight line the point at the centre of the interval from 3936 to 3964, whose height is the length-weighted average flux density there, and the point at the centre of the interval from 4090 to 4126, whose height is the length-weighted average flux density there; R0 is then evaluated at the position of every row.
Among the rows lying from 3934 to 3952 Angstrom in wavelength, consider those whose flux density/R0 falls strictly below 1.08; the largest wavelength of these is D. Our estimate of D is 3944.0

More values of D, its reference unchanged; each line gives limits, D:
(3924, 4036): 4031.0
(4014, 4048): 4046.0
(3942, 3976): 3974.0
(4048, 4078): 4076.0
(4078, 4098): 4097.0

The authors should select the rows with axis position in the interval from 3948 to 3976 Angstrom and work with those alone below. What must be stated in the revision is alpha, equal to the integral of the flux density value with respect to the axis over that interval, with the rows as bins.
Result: 113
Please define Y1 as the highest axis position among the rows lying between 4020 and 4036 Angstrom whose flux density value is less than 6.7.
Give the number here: 4034.0 Angstrom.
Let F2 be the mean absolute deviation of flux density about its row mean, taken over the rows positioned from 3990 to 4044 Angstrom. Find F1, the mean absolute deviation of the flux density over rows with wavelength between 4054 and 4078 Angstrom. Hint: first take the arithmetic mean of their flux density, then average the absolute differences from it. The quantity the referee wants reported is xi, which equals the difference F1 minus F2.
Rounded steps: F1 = 0.4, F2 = 0.3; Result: 0.06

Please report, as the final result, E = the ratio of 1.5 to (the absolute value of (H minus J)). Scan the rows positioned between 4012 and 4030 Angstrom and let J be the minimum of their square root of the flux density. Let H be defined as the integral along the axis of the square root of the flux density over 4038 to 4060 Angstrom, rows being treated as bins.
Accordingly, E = 0.03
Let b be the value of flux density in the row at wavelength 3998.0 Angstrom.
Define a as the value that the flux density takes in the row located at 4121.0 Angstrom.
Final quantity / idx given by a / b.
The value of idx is 1.14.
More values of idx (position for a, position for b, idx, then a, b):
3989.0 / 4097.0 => 1.00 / 6.454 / 6.45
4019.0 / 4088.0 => 0.88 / 6.339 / 7.219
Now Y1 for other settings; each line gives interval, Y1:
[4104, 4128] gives 4109.0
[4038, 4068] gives 4067.0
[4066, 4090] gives 4085.0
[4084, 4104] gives 4103.0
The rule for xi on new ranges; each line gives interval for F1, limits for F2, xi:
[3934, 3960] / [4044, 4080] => 0.72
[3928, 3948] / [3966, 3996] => -0.21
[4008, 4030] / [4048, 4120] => -0.23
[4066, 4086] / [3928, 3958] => -1.23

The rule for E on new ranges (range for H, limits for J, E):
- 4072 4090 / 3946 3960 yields 0.03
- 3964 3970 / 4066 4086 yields 0.29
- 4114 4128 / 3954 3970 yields 0.04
